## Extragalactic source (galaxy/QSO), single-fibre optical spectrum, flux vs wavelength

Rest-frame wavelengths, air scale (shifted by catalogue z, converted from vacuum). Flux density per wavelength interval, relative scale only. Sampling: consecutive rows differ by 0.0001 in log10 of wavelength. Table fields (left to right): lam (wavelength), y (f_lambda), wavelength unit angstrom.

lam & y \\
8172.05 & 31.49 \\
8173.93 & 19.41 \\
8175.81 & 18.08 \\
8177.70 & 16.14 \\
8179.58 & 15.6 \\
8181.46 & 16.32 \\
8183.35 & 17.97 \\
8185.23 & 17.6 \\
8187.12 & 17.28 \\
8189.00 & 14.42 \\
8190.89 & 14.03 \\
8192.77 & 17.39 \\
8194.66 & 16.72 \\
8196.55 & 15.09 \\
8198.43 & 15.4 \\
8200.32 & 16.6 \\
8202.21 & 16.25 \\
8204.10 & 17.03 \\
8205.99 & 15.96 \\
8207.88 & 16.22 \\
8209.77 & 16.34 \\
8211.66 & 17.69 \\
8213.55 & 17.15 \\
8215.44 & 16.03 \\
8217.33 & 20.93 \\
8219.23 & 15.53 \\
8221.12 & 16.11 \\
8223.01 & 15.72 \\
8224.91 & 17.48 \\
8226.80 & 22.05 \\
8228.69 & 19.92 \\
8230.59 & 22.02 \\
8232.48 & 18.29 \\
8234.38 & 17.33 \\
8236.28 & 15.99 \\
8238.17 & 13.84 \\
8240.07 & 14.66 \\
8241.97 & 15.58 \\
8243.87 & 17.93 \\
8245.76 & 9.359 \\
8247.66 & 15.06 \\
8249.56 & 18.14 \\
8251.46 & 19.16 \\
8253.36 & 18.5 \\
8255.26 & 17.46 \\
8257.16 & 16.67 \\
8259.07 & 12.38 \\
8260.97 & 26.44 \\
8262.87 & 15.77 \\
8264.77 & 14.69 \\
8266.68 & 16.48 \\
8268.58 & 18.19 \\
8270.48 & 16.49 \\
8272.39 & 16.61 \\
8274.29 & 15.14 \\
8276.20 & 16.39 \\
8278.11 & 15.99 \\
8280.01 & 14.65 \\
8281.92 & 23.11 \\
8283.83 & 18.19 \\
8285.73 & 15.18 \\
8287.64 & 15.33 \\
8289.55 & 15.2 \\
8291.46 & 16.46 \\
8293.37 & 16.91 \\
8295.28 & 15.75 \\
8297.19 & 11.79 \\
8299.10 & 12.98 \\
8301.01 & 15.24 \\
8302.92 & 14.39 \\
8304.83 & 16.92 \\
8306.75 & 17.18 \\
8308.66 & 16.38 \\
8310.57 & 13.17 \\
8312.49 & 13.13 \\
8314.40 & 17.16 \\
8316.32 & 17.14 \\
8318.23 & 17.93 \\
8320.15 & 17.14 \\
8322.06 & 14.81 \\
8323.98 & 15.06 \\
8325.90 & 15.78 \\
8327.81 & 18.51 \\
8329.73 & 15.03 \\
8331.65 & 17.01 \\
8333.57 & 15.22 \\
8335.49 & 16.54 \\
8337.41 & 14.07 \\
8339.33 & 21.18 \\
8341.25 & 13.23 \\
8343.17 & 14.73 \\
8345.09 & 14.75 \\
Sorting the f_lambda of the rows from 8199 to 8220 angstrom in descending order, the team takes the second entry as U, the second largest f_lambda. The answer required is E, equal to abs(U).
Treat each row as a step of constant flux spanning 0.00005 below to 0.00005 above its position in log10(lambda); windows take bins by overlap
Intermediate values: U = 17.69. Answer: 18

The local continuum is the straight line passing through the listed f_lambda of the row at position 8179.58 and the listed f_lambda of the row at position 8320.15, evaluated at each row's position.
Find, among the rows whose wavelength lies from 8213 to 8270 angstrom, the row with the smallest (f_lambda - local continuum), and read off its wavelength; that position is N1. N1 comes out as 8245.76 angstrom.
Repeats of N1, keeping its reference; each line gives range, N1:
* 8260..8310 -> 8297.19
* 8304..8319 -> 8312.49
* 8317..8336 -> 8322.06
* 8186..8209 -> 8190.89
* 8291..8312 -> 8297.19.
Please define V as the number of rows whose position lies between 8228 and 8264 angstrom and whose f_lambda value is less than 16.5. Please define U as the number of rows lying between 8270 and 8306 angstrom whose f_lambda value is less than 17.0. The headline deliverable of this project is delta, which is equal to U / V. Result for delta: 2.1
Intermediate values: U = 17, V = 8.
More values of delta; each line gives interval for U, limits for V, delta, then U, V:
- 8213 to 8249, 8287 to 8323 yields 0.8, 10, 12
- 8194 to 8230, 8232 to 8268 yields 1.2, 12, 10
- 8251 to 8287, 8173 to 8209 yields 1.2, 12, 10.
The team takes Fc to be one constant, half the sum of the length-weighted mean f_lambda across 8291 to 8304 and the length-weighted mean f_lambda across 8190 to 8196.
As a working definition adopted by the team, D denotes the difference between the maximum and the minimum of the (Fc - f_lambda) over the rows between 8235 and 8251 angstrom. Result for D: 8.8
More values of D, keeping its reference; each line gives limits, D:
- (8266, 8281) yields 3.5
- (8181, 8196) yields 3.9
